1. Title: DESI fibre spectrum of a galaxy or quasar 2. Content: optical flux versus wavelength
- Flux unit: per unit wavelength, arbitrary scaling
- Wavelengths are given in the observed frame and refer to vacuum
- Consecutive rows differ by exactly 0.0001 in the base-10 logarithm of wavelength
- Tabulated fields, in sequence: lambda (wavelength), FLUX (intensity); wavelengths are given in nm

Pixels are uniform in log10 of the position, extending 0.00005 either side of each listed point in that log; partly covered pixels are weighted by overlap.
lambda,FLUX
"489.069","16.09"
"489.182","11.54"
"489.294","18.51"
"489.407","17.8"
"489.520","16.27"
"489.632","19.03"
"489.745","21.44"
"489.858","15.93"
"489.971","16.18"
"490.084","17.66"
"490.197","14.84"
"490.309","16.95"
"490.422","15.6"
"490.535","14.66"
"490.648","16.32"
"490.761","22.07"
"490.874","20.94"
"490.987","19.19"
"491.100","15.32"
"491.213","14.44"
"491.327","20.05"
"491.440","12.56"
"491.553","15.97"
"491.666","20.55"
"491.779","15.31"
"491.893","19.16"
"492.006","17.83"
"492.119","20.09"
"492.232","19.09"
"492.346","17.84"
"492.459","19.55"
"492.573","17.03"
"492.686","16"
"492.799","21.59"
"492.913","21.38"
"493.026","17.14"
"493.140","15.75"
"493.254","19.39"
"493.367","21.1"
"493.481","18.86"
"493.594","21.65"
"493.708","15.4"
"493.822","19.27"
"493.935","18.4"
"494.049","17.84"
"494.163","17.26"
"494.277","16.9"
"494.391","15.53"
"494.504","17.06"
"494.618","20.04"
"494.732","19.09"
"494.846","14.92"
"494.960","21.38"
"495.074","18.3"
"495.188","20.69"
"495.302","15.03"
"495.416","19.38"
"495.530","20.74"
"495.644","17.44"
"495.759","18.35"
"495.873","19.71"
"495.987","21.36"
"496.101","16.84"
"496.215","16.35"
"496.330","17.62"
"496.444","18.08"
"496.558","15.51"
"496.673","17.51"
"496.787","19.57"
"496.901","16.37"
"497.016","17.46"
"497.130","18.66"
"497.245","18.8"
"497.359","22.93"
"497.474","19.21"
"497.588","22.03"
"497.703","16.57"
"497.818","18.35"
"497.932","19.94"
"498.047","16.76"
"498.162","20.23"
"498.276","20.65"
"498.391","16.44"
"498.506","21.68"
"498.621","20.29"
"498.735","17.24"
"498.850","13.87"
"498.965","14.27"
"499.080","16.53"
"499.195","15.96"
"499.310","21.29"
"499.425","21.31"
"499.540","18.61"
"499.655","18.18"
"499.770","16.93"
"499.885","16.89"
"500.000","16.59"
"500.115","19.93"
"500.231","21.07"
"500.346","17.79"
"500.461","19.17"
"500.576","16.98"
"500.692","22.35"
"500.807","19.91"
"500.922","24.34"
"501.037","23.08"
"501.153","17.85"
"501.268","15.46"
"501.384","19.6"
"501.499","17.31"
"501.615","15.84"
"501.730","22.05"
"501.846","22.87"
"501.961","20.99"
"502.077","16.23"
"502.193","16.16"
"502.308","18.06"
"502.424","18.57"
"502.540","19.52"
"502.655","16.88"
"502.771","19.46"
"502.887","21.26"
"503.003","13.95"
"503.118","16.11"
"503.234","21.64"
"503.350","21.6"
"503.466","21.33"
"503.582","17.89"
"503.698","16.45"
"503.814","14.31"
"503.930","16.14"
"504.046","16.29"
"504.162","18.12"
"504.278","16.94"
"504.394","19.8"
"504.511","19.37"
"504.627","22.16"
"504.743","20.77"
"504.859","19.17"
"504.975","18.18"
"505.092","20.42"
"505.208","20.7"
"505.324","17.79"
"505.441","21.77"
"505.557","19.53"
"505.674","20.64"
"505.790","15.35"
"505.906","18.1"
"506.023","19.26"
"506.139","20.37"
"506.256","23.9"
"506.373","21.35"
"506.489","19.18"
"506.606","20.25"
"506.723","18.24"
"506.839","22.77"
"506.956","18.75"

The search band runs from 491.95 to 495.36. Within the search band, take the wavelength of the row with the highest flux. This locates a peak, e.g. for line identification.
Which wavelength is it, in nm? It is 493.594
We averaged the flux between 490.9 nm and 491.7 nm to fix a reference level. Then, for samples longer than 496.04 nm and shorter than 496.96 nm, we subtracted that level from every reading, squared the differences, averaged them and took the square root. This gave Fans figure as 1.2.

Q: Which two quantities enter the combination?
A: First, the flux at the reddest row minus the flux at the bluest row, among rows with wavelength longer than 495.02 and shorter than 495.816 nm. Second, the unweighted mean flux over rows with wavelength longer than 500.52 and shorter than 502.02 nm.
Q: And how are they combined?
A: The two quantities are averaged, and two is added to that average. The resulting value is 12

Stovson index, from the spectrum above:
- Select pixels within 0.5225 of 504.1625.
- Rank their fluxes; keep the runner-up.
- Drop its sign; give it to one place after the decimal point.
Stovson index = 19.8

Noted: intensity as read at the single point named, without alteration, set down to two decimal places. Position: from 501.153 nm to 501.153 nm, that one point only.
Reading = 17.85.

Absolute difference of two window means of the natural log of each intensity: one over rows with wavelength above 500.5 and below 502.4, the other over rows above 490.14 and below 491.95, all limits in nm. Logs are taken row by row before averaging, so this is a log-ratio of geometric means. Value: 0.12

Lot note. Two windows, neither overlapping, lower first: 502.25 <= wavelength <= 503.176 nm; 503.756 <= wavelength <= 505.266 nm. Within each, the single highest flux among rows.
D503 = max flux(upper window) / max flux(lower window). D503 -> 1.04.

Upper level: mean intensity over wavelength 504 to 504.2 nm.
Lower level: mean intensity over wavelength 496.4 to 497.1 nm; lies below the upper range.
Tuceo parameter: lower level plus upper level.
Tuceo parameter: 34.6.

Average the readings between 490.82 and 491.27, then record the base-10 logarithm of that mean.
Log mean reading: 1.24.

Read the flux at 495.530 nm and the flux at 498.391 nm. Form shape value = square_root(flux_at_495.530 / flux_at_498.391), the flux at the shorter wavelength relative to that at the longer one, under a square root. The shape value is 1.12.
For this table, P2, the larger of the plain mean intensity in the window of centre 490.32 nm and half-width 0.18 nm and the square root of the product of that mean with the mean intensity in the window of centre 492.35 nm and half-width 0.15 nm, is 17.2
